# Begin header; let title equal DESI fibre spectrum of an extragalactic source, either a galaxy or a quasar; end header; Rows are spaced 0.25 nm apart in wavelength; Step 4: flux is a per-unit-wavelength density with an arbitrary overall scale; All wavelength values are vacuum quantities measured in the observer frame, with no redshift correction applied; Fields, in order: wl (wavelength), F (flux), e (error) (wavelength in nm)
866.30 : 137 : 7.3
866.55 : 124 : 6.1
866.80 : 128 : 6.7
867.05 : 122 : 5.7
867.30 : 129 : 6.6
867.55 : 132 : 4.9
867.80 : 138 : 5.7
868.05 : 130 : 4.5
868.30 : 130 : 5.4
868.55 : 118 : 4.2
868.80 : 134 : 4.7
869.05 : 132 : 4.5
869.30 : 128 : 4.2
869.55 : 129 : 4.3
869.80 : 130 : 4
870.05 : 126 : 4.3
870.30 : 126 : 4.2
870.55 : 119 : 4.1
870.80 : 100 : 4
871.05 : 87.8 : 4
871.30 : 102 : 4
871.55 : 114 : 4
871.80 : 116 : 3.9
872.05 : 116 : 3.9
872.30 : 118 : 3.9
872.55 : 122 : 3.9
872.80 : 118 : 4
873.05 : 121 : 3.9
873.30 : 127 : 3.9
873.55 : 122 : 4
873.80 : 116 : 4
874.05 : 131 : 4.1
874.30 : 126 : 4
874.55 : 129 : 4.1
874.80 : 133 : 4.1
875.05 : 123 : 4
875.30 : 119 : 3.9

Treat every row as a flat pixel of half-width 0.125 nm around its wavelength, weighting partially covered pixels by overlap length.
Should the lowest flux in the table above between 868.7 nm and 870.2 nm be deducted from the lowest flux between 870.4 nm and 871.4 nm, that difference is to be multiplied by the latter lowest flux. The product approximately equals -3354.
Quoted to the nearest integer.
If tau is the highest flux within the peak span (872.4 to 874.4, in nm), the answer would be 131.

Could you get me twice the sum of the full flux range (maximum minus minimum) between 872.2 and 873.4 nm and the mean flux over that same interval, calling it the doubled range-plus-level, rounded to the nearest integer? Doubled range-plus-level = 260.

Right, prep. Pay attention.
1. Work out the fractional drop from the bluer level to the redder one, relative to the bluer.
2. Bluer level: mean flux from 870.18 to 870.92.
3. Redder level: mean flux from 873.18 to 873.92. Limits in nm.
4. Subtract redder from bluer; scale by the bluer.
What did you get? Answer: -0.058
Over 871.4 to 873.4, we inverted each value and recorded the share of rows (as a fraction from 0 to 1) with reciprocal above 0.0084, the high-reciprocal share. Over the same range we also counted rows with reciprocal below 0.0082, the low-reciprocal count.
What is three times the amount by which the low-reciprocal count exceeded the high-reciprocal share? 4.1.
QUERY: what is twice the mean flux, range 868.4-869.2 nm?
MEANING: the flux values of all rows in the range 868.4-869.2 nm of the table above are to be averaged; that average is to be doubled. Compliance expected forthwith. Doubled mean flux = 256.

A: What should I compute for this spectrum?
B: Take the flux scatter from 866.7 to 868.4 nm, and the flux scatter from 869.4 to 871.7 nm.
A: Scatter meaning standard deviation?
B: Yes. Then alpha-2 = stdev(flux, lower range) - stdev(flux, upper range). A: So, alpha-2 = -10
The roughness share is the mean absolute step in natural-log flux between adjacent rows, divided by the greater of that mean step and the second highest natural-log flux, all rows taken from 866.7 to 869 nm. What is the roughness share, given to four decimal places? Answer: 0.0116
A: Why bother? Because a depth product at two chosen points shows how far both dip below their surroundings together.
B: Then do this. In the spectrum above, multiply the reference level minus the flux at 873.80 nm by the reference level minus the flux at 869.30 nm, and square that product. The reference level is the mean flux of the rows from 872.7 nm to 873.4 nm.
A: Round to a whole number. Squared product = 1296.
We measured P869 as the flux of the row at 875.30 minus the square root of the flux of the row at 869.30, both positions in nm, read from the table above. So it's 108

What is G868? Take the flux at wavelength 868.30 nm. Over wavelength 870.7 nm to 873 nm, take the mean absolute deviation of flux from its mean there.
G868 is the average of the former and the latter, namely 69.6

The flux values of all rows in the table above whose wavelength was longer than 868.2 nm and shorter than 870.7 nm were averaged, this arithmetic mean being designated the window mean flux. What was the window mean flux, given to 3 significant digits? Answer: 127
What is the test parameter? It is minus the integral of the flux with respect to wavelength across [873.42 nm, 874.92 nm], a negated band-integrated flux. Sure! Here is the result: -189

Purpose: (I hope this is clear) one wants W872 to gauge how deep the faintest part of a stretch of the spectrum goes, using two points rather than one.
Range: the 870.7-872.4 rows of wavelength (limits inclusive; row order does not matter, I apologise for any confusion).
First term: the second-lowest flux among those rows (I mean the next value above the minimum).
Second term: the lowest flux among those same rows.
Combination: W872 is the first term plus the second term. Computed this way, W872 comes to 188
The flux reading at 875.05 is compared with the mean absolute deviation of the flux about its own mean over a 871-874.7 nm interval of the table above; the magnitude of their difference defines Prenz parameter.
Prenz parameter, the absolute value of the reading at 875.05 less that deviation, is 116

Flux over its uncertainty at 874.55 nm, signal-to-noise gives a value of 31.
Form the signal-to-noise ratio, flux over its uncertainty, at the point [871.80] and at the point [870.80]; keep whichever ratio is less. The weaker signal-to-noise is 25.0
